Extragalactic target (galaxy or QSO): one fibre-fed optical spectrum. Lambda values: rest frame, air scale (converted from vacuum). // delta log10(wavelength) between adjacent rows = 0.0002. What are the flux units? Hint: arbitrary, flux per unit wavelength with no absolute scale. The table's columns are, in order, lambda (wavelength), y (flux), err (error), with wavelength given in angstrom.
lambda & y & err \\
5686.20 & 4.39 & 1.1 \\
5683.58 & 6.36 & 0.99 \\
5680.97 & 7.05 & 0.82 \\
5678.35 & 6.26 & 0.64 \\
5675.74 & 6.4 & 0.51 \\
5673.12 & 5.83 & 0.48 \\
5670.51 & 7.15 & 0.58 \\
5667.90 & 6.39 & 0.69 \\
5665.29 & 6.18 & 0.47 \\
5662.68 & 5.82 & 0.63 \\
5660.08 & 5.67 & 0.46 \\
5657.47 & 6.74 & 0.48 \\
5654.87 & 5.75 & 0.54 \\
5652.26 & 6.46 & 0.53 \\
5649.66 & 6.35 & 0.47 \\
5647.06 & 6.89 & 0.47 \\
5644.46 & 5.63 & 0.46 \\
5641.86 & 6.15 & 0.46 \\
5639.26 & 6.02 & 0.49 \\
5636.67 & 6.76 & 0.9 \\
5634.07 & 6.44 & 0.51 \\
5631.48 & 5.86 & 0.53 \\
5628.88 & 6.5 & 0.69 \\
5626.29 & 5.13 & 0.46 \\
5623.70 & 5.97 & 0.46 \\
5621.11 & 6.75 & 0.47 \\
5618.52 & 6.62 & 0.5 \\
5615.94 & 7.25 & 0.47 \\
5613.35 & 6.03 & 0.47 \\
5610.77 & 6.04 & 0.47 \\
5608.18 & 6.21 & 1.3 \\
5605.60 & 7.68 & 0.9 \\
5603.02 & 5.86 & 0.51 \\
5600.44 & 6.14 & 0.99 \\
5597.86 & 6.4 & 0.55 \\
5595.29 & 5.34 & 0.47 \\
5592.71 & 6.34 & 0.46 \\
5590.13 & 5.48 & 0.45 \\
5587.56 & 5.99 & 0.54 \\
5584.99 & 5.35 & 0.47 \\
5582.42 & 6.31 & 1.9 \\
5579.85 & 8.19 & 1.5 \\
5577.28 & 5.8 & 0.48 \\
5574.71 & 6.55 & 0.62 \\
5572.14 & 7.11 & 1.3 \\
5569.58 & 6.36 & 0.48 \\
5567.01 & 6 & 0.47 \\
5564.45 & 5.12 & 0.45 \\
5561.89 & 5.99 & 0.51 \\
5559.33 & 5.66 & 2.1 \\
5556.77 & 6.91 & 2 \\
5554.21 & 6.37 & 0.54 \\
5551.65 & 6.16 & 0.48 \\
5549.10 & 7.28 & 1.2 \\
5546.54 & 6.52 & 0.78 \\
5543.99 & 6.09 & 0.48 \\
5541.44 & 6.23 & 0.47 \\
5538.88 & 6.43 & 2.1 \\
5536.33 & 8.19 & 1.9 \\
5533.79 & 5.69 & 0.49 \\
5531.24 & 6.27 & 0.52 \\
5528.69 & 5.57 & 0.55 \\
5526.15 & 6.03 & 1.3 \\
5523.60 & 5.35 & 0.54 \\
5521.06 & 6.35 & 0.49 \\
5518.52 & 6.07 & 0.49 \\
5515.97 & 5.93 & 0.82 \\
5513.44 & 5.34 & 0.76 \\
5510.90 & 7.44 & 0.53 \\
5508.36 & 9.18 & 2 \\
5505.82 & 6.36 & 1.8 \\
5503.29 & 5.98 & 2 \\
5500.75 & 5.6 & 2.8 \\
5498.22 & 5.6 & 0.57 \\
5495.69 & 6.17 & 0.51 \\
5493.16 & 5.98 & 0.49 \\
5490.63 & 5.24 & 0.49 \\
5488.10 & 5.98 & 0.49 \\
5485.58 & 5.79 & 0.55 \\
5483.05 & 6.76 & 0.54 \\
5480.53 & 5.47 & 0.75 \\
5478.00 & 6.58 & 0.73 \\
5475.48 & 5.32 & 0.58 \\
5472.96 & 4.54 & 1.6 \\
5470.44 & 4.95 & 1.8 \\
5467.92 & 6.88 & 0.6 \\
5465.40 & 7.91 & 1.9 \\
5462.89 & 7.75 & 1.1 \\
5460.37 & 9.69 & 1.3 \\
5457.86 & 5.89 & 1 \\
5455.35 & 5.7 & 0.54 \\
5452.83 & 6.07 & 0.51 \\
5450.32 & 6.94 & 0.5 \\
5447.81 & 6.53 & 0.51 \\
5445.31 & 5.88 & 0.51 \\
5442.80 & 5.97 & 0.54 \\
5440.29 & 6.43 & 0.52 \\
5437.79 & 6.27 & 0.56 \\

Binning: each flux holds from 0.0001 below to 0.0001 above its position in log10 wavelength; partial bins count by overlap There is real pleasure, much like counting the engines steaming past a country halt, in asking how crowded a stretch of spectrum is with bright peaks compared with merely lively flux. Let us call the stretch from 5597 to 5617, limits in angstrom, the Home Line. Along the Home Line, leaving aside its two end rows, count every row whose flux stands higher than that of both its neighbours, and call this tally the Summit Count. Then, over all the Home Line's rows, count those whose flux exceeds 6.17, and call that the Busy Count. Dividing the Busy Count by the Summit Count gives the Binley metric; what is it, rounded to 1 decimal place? 4.0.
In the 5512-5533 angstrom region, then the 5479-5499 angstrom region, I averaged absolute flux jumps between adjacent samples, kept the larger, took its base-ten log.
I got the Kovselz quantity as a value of -0.2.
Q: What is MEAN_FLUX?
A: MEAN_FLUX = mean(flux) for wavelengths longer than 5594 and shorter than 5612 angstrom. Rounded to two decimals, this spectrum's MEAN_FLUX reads 6.24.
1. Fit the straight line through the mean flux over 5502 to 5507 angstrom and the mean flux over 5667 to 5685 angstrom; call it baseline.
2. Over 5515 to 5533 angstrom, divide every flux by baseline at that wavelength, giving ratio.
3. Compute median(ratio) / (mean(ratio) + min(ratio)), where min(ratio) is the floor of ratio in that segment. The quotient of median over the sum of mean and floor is 0.534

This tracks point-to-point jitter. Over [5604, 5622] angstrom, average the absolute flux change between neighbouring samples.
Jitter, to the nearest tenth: 0.6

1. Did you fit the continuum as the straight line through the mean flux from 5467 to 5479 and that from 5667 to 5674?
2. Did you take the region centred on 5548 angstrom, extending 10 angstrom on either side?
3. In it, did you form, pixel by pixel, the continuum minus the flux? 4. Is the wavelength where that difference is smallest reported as 5549.10 angstrom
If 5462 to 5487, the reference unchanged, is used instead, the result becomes 5465.40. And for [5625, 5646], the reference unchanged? 5636.67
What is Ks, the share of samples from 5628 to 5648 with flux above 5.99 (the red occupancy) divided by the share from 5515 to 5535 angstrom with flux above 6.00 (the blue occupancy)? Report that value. 1.5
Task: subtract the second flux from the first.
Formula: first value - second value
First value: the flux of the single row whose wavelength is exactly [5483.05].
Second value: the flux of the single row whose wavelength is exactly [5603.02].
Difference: 0.9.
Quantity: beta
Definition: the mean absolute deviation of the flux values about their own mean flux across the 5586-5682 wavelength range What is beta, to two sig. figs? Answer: 0.42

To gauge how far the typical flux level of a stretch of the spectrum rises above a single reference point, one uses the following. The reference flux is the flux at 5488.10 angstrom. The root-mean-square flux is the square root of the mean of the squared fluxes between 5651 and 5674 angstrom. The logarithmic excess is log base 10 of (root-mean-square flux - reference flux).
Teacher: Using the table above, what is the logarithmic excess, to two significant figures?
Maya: -0.59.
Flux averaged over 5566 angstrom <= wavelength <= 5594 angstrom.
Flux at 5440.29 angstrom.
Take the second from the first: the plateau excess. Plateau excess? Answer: -0.1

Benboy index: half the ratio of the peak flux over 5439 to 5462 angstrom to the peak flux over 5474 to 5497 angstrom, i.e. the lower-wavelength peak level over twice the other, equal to 0.72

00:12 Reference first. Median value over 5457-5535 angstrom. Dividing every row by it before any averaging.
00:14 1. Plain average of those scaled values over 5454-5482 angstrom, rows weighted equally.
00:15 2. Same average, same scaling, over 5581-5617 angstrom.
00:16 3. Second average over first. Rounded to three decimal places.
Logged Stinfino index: 0.961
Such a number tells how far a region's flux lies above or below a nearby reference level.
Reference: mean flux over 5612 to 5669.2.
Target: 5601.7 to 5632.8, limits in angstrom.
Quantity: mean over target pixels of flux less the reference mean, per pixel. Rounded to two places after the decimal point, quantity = 0.08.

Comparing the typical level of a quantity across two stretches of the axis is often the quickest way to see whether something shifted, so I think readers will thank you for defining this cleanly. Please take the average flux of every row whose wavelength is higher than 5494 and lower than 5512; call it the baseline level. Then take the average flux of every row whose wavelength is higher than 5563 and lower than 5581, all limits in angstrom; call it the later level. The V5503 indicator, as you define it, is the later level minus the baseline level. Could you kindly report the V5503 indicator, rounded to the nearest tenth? -0.2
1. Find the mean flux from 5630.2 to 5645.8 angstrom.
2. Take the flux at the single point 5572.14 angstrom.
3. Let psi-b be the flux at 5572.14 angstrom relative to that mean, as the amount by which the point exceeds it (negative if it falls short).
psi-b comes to 1.0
